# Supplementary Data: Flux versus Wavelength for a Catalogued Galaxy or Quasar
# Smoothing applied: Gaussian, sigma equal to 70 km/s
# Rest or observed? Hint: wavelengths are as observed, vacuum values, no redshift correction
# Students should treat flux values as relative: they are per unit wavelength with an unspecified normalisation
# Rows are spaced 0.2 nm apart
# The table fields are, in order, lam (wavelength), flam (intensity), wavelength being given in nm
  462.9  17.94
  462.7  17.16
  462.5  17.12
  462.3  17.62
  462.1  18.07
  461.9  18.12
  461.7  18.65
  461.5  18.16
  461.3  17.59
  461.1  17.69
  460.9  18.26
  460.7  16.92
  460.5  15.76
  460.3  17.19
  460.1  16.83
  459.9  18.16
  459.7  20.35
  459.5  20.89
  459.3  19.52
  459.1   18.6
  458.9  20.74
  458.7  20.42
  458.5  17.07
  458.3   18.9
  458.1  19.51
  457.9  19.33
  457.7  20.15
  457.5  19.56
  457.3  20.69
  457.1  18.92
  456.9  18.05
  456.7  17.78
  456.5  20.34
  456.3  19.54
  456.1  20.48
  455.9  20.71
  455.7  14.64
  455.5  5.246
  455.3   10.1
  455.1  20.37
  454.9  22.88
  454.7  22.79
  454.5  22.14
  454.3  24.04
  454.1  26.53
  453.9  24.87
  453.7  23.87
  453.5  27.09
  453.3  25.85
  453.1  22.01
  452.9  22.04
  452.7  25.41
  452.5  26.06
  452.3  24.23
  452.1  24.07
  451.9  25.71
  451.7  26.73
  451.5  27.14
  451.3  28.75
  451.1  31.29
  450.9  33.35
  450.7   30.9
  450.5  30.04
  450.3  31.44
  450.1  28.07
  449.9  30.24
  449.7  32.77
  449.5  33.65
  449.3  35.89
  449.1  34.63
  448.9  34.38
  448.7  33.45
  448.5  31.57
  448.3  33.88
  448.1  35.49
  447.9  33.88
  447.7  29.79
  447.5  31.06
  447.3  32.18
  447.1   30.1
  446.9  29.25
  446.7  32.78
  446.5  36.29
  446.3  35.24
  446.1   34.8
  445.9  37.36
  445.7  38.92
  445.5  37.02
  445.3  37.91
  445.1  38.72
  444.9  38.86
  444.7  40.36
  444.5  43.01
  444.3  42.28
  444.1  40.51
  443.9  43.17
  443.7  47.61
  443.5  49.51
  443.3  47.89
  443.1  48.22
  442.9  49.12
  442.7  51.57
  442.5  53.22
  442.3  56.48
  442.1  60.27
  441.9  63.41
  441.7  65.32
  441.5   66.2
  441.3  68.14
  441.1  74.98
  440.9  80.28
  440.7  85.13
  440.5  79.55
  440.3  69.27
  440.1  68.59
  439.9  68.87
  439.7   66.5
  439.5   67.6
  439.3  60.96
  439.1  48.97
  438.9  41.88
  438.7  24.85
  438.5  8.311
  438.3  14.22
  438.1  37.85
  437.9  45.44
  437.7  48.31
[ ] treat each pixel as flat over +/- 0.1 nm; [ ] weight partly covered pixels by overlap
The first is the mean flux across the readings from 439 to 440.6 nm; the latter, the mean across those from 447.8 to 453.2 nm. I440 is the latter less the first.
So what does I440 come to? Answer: -36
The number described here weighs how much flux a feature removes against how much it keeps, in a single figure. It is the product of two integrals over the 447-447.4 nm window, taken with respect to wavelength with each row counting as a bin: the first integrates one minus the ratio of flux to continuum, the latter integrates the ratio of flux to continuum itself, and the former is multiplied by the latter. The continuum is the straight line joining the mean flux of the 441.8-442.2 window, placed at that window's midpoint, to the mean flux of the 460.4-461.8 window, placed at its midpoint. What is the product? 0.037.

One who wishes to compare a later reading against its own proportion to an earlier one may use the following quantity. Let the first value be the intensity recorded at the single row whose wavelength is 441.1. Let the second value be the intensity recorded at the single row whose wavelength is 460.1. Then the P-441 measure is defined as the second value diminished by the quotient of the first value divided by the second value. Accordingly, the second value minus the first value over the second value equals 12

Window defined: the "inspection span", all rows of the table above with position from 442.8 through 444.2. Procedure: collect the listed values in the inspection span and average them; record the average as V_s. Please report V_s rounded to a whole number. 47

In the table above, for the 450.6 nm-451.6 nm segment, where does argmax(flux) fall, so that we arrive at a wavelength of 450.9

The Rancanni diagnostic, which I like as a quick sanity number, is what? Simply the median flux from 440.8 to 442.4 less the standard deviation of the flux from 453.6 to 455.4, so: 61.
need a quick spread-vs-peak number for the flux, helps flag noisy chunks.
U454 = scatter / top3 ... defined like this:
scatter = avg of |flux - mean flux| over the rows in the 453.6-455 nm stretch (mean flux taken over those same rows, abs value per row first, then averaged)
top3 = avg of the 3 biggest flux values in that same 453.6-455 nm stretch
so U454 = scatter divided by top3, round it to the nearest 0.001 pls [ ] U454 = 0.043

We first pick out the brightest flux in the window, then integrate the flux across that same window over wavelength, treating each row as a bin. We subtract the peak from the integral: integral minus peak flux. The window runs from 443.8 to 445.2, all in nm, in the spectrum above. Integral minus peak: 14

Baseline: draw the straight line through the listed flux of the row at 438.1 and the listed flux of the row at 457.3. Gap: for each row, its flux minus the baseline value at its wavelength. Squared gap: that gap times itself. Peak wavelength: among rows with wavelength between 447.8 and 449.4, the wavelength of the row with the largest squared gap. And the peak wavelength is 449.3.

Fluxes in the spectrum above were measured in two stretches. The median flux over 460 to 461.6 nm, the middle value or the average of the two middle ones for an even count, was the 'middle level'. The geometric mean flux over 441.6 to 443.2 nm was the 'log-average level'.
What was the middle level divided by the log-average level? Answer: 0.31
